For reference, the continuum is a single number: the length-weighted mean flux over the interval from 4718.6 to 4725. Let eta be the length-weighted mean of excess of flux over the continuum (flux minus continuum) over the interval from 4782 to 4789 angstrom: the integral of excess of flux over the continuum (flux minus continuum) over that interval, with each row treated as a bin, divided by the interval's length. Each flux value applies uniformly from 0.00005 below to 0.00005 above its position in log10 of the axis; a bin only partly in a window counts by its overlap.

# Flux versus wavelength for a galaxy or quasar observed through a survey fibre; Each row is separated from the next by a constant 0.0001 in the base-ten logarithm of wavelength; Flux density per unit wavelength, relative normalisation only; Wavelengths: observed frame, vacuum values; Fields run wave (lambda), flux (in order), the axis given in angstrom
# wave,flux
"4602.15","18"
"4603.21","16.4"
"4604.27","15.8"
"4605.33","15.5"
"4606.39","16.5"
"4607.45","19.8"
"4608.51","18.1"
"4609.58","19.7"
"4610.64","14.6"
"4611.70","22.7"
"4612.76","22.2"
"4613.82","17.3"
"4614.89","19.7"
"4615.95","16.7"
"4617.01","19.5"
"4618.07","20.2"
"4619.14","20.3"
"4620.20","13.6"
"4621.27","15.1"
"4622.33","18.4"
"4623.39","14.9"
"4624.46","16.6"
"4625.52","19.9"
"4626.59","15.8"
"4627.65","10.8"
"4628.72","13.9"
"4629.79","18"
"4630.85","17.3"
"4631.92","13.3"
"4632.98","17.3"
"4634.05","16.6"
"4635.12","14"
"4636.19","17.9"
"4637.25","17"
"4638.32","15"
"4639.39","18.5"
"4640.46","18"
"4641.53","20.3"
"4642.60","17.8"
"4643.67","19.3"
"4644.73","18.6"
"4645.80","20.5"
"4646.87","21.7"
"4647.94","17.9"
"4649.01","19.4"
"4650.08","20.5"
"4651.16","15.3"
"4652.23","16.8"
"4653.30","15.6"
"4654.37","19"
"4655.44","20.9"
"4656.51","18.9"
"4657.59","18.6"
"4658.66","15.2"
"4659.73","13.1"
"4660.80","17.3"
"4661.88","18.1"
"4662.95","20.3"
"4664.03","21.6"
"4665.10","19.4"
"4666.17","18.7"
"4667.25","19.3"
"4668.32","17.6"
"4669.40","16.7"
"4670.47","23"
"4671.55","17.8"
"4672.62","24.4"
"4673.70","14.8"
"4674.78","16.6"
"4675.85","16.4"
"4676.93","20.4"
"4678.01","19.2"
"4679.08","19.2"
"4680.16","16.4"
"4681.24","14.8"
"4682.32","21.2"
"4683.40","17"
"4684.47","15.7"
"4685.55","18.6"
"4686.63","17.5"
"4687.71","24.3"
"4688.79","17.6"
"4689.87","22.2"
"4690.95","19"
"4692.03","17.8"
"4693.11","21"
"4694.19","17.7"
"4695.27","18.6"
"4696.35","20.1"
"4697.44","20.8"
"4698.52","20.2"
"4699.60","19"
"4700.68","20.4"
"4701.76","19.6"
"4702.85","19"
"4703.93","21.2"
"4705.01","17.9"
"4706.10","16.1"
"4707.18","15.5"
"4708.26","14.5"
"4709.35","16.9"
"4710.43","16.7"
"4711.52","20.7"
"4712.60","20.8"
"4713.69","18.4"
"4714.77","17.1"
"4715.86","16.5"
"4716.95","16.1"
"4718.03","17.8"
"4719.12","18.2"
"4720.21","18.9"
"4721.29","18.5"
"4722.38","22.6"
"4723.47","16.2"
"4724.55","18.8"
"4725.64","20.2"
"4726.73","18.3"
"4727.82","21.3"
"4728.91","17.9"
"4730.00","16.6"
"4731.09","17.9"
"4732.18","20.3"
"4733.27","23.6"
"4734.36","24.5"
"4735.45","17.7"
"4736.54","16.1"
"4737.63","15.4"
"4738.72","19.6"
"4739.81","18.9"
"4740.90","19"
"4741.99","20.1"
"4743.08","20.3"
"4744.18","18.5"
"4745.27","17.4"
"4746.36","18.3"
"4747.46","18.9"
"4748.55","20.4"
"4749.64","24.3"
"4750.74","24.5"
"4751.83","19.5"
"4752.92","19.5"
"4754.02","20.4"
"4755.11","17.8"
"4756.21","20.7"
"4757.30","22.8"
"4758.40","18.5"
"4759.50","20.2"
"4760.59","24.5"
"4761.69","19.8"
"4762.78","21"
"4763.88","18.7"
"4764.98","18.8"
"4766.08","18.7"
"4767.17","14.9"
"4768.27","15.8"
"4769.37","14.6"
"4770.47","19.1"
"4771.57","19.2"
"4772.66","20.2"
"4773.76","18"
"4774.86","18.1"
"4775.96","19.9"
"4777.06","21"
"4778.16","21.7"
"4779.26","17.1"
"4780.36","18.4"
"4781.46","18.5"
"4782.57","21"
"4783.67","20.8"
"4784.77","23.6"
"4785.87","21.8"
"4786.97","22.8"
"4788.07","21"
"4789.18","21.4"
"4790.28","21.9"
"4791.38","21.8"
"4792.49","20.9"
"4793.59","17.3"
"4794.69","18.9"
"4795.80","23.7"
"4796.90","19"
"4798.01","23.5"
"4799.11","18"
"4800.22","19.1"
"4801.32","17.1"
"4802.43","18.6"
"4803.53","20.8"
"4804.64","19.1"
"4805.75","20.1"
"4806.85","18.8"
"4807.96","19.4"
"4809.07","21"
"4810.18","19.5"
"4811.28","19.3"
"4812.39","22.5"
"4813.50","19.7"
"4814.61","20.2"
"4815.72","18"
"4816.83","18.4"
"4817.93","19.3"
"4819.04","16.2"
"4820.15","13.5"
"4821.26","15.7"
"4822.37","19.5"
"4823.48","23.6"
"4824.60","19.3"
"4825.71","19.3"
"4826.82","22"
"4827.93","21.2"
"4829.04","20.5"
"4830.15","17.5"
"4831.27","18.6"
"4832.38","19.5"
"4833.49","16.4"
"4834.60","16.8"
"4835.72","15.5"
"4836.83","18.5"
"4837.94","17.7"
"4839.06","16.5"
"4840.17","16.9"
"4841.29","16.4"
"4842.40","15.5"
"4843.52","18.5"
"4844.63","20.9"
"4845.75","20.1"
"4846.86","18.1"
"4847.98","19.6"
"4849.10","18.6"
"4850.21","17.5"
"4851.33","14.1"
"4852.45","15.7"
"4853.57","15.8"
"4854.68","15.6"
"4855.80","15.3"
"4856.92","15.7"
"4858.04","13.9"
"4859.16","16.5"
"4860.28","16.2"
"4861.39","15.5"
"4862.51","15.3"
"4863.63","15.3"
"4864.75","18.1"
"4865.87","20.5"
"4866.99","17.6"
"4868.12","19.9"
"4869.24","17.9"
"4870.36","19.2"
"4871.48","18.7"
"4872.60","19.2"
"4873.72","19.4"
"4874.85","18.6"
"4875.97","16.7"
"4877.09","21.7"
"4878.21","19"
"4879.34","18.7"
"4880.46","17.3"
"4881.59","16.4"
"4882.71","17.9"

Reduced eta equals 2.9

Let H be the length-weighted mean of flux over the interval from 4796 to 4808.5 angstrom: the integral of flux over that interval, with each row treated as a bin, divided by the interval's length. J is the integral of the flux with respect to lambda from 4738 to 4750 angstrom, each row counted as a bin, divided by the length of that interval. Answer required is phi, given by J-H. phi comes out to -0.1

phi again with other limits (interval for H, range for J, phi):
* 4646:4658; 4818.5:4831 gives 0.3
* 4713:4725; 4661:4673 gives 1.5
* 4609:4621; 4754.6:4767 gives 1.3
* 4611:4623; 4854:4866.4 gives -2.4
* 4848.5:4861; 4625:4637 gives 0.0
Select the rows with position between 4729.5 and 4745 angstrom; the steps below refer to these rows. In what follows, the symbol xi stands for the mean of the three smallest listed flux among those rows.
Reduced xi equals 16.0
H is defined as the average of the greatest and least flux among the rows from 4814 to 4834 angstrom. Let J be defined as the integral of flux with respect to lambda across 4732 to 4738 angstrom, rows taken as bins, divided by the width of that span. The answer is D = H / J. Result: 0.94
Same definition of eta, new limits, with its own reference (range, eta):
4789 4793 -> 2.6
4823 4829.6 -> 2.1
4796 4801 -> 1.1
